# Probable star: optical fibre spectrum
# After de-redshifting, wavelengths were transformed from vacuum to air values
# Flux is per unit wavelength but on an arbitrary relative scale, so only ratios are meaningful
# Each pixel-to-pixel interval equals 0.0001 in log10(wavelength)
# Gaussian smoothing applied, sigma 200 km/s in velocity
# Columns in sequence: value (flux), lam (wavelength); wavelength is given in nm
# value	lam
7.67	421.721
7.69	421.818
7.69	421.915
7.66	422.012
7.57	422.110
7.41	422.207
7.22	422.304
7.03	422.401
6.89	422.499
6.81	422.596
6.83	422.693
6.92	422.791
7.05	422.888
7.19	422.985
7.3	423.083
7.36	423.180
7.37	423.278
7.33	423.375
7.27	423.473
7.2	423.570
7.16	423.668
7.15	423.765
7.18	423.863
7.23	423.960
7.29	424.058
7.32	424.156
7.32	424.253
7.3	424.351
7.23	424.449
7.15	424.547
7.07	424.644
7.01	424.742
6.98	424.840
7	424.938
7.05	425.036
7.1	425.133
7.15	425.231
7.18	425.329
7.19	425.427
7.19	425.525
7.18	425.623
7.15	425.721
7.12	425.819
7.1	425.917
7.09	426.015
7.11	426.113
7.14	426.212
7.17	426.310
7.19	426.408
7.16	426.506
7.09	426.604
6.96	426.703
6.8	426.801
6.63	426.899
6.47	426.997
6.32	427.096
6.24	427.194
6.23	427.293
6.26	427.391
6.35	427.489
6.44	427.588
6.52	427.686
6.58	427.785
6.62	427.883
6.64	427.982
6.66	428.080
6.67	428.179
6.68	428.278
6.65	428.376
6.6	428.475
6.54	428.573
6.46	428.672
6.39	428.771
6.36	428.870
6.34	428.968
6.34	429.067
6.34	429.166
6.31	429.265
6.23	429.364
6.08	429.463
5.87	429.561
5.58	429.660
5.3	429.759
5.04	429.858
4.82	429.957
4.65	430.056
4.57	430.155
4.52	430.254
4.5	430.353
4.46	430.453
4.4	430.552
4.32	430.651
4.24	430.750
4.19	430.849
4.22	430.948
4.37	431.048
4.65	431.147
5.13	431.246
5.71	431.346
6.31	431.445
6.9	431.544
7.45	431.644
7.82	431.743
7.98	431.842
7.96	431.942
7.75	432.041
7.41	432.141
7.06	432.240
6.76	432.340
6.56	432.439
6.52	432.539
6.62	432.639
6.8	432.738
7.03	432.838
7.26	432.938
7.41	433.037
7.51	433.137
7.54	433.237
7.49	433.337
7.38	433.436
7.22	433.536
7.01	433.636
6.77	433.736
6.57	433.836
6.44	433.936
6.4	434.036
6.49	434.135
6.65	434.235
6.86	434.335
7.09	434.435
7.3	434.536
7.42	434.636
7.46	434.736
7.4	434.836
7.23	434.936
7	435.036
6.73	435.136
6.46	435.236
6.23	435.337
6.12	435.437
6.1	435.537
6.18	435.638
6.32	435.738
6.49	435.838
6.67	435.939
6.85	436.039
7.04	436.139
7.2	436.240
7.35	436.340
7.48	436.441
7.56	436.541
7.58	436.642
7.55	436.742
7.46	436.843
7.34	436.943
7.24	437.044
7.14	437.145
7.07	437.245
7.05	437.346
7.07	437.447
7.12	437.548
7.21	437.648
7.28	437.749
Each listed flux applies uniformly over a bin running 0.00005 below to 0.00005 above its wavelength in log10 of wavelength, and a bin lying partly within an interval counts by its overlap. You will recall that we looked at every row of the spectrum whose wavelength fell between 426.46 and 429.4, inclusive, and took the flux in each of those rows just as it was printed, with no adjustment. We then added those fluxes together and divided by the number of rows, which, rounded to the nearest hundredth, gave 6.53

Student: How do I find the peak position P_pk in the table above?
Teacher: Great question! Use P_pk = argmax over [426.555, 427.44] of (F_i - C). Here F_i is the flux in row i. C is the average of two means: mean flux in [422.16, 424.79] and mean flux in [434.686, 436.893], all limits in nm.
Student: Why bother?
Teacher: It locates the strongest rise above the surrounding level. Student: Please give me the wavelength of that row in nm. 426.604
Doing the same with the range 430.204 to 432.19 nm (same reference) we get 431.842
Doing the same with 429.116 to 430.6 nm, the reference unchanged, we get 429.166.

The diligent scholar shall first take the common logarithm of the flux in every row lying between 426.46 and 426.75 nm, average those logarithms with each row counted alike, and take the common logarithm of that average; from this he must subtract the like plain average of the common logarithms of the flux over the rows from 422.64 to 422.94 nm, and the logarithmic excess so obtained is -0.91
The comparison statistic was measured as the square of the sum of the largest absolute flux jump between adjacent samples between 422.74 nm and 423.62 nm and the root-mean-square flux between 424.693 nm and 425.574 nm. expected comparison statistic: 52.3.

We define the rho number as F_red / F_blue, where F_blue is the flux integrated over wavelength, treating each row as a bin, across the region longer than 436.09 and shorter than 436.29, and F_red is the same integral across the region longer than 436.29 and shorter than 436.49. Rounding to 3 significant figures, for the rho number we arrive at 1.04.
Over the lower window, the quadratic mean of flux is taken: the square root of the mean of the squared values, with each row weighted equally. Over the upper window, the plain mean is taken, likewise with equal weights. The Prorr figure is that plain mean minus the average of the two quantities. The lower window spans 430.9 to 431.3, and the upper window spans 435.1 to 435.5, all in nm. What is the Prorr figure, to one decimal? 0.9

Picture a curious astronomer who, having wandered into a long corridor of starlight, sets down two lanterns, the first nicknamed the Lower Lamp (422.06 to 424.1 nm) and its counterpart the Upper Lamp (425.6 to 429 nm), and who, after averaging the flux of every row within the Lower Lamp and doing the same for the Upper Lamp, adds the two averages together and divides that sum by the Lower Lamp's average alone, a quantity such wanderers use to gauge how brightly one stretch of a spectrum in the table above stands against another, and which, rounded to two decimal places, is 1.93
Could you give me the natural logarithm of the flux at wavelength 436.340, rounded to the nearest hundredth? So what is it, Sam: 1.99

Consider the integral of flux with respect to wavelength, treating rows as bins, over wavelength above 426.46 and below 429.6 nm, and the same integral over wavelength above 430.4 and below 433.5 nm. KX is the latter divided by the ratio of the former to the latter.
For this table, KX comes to 19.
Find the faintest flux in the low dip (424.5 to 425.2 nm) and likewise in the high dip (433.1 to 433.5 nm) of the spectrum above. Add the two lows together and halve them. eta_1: 7.18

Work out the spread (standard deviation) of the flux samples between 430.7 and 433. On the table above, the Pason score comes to 1.3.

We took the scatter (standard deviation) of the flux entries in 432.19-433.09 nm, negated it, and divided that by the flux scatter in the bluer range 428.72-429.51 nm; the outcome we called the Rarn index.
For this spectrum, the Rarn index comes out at -3.2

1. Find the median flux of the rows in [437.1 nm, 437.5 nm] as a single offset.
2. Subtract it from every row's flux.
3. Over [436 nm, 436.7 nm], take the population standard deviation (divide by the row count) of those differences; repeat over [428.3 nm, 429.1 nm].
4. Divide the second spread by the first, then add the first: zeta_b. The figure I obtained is 0.70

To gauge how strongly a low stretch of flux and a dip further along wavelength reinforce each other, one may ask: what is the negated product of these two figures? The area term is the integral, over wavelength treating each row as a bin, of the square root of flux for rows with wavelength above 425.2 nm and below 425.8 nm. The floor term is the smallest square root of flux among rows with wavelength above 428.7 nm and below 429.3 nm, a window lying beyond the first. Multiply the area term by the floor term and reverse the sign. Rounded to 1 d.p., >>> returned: -4.0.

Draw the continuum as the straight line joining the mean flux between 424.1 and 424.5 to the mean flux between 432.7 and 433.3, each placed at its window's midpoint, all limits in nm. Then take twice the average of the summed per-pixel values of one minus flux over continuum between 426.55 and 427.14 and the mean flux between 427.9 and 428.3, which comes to 7.1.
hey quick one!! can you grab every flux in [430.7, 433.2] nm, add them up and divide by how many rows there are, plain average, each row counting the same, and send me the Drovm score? 6.5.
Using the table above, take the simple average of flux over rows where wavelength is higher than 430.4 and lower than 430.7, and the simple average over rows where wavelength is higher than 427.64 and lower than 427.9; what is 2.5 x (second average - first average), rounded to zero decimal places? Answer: 5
